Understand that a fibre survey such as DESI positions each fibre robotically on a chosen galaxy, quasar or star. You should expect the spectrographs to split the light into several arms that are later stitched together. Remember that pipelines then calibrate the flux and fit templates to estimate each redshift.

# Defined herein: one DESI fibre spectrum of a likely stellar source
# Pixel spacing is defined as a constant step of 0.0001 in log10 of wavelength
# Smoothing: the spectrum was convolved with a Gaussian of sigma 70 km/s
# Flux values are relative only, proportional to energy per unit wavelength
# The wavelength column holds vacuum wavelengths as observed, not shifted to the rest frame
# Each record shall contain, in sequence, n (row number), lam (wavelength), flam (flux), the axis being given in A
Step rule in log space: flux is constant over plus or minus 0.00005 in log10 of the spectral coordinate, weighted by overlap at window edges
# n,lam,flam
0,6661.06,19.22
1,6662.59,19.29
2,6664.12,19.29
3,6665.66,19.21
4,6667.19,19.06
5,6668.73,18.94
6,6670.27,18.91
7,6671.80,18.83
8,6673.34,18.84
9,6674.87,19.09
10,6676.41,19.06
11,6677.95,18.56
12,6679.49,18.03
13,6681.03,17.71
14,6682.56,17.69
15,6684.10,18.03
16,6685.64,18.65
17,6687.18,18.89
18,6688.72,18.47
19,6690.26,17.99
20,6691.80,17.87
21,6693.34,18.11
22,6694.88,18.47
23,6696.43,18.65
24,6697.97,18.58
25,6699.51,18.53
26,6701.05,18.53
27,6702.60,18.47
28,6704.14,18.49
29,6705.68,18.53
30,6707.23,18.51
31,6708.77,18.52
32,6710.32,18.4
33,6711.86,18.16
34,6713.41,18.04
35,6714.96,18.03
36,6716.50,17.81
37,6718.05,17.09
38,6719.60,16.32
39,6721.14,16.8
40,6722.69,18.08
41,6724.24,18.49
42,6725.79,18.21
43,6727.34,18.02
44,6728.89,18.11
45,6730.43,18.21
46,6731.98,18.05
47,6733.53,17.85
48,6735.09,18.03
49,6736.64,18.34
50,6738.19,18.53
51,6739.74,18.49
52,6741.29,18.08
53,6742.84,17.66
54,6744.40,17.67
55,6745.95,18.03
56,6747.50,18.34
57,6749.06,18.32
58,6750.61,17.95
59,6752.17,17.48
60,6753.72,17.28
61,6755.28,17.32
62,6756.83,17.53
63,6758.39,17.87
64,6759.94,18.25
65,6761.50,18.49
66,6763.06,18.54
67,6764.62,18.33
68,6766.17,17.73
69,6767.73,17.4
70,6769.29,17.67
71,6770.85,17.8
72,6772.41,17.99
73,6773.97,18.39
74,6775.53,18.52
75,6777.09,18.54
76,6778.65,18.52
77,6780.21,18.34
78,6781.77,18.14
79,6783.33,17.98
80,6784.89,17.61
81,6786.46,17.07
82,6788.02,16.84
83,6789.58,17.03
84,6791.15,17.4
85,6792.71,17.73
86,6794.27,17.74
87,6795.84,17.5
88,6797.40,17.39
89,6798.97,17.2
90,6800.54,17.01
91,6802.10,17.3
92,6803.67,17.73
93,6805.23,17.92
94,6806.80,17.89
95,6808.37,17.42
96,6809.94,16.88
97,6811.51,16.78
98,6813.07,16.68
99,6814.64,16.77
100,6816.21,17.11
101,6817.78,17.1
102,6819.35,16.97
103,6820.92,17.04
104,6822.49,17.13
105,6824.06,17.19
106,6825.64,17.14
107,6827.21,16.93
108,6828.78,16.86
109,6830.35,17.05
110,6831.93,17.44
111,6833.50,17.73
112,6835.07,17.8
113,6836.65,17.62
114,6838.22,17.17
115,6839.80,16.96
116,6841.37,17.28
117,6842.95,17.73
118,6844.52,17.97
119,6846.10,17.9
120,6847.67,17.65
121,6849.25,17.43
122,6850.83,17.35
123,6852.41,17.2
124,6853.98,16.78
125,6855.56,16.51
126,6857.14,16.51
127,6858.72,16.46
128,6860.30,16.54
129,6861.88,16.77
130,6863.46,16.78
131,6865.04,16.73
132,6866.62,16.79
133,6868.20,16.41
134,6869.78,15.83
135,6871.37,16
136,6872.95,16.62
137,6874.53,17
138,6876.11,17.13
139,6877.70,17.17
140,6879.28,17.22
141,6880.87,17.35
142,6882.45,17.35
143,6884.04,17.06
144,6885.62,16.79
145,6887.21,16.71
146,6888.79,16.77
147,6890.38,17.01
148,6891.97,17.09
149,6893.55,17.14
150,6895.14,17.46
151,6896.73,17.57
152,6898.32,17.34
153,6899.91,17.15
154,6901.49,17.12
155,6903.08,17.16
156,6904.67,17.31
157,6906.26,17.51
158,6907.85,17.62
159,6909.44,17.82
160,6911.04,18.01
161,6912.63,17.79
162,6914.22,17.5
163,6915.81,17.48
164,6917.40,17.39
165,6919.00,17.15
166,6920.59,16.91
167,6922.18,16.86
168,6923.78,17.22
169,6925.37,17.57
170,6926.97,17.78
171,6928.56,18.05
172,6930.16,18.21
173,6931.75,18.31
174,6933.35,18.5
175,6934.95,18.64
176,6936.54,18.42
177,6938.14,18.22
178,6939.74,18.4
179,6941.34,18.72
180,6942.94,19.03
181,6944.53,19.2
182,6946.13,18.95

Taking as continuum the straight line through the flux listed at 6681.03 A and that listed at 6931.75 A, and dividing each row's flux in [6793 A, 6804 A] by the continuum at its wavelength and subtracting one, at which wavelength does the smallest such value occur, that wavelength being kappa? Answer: 6800.54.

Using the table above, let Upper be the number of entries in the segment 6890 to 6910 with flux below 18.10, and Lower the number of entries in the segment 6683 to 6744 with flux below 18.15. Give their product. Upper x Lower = 234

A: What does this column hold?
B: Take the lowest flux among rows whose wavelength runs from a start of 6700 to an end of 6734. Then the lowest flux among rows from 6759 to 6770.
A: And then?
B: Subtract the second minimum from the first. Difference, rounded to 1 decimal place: -1.1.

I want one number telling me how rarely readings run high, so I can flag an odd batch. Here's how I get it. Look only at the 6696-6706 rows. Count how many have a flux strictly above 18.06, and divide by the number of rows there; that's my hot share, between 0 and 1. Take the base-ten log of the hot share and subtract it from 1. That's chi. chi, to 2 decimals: 1.00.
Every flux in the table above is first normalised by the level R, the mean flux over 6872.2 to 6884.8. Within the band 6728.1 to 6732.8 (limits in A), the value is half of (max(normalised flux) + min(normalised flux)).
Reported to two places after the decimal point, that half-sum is 1.06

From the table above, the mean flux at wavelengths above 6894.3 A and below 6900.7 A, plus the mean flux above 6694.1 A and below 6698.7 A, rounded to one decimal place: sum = 35.9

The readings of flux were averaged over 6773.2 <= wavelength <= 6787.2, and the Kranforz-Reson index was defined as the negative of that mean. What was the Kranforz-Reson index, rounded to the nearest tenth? -18.1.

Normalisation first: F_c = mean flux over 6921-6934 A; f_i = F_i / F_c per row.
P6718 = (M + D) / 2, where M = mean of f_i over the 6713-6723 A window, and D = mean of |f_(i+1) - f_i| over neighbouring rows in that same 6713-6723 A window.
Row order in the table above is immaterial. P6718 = 0.506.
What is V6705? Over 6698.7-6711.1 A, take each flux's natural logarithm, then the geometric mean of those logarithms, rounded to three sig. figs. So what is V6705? 2.92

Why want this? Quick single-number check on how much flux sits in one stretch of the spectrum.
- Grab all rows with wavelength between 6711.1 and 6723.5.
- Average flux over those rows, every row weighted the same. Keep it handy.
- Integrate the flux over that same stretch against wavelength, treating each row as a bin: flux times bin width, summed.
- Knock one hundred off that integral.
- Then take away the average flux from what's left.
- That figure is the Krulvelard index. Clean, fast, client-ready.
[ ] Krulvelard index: 100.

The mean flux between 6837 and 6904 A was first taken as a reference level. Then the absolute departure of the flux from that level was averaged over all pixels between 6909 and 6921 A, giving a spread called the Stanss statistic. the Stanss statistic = 0.51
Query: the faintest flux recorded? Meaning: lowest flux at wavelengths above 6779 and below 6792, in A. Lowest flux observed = 16.84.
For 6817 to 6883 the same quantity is 15.83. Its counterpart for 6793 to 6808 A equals 17.01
